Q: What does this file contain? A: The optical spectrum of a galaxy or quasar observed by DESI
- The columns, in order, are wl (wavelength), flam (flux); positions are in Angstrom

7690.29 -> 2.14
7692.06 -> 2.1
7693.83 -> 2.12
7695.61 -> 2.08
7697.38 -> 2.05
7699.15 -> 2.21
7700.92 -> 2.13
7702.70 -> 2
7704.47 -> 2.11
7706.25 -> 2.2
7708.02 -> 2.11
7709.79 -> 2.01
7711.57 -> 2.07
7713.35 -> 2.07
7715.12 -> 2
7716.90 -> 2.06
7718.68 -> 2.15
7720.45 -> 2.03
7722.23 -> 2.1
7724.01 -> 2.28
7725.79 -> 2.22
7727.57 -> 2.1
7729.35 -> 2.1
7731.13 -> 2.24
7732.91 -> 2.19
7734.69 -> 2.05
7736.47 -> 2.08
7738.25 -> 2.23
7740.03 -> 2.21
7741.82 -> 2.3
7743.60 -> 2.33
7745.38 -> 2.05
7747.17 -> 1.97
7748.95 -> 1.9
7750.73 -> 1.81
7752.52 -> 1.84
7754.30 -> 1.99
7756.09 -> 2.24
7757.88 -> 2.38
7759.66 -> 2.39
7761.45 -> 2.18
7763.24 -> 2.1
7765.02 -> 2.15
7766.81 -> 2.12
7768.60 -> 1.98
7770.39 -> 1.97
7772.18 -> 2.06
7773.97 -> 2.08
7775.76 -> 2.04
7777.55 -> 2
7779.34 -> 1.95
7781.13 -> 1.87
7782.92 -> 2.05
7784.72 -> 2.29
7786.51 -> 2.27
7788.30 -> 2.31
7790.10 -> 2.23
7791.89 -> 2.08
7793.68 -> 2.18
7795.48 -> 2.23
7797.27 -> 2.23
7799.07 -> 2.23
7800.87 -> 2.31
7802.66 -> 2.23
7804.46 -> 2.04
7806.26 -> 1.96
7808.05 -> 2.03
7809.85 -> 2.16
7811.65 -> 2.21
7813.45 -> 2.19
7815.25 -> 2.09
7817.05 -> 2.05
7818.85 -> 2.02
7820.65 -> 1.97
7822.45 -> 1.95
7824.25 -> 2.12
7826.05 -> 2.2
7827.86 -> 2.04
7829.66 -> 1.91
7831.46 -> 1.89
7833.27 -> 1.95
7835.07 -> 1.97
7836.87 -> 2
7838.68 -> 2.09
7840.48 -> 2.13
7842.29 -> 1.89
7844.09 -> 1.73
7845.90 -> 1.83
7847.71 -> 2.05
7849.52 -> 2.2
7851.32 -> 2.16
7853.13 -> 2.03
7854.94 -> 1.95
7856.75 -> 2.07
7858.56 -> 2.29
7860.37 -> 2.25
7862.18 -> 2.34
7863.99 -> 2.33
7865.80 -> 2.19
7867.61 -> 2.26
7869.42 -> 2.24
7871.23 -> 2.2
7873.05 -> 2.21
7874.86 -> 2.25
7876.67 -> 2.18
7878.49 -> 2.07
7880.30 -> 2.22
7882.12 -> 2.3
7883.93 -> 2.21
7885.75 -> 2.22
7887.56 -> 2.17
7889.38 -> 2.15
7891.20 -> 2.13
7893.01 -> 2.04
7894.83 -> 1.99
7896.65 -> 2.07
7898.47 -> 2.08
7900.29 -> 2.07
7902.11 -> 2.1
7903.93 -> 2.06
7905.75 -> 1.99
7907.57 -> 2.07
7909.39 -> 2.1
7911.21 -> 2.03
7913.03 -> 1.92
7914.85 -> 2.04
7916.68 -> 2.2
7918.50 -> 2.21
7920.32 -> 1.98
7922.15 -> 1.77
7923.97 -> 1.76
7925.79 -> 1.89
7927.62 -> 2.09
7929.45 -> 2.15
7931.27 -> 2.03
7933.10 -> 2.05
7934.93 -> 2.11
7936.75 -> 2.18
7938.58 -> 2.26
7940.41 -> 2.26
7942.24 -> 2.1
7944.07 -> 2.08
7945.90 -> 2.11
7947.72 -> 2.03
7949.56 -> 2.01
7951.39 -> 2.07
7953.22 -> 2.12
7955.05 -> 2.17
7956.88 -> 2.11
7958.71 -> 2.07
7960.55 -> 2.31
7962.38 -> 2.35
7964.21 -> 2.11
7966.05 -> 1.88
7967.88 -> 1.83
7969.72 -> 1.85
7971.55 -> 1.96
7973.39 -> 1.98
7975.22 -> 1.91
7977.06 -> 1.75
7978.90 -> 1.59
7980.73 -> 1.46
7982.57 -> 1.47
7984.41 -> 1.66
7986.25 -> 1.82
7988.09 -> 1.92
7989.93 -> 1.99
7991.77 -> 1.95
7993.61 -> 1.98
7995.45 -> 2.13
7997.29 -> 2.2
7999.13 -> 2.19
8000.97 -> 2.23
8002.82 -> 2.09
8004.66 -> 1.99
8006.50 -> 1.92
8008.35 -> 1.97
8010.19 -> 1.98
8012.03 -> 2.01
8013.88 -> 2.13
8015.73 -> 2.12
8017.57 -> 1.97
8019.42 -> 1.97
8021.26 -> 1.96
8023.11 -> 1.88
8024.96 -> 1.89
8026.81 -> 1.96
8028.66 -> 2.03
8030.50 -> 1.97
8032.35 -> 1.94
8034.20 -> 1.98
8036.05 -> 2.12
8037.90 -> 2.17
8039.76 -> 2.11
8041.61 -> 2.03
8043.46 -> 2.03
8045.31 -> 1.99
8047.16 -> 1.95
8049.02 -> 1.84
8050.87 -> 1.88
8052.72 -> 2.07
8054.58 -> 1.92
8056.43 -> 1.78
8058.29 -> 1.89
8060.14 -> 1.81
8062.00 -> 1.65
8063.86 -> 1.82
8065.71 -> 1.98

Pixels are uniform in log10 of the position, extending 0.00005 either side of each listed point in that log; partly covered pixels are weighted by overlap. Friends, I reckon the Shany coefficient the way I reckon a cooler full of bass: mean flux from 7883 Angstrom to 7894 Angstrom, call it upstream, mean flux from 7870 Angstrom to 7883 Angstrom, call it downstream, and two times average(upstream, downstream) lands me 4.36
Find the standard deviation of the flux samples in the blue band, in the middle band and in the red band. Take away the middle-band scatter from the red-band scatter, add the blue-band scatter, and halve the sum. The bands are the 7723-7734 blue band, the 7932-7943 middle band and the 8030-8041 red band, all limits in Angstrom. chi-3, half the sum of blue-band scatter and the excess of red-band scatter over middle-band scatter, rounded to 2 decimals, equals 0.04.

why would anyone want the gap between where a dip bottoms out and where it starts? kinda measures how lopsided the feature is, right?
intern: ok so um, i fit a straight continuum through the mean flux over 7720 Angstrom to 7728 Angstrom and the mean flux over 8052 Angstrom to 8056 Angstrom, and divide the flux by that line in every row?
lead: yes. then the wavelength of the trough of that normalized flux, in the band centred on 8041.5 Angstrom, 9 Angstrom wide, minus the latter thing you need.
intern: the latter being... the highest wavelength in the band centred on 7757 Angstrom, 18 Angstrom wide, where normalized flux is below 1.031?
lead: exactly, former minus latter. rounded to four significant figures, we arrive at 280.3 Angstrom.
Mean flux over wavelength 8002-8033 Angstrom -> 1.99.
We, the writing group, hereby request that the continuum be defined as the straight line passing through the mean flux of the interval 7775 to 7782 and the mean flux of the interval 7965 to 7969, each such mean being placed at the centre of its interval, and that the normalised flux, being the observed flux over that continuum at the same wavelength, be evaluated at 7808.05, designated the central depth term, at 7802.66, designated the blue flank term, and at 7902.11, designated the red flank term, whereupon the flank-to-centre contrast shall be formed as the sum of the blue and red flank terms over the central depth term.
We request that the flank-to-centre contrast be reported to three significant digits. 2.16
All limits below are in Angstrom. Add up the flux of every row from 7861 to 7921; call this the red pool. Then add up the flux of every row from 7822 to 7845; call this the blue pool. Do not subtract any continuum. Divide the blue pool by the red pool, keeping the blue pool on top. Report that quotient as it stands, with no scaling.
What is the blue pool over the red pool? 0.4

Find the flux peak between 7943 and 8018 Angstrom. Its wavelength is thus 7962.38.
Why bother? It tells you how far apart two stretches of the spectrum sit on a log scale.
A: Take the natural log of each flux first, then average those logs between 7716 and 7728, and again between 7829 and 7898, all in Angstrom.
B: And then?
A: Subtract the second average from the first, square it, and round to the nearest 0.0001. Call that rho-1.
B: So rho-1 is 0.0002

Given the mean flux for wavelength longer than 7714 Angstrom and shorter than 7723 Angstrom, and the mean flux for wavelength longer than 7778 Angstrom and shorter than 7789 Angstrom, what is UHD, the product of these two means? 4.4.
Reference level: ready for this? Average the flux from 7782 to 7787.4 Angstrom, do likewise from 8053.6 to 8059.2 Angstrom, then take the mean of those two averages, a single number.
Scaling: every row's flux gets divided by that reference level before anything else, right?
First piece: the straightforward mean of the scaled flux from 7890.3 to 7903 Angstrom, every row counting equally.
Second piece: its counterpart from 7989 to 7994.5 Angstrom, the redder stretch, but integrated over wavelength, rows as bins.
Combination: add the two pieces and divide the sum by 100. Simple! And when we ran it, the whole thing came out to 0.064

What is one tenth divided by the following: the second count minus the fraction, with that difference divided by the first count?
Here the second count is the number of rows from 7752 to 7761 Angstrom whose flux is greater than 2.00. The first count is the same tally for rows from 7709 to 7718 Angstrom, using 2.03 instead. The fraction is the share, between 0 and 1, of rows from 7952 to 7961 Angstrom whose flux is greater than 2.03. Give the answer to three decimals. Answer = 0.150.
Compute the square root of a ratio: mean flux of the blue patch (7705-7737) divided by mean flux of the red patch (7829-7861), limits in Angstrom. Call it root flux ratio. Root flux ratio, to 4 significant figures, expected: 1.023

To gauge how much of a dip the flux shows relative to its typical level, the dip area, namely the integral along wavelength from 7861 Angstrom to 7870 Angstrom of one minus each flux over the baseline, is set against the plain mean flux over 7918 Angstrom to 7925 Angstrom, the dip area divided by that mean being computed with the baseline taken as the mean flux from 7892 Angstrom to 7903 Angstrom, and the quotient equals -0.49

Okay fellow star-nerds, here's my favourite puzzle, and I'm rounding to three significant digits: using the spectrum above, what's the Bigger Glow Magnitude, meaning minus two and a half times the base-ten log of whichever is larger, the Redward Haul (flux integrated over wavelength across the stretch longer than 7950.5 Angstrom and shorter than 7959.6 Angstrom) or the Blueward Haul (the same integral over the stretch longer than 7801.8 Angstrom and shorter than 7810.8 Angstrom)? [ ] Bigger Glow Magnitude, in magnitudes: -3.21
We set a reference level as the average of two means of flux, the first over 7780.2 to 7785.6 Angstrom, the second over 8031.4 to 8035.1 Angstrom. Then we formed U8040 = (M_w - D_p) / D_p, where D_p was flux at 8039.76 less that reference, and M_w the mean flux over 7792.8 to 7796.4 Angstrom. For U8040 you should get 22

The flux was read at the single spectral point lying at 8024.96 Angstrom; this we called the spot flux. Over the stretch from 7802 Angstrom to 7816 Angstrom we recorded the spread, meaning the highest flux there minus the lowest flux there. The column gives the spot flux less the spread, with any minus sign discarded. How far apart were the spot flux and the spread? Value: 1.62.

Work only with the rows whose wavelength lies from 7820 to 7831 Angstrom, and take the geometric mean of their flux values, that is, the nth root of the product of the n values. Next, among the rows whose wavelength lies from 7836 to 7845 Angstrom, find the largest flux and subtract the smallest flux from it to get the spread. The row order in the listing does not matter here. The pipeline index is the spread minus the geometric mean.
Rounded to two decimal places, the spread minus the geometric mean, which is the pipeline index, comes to -1.63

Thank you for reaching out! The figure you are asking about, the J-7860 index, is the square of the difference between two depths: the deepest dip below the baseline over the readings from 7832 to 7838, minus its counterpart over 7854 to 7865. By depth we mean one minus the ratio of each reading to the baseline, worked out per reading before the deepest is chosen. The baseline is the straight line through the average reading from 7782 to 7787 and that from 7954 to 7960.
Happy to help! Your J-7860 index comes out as 0.0000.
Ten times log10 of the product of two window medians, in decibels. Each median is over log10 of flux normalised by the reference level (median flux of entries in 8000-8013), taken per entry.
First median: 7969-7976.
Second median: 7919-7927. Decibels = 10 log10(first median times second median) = -33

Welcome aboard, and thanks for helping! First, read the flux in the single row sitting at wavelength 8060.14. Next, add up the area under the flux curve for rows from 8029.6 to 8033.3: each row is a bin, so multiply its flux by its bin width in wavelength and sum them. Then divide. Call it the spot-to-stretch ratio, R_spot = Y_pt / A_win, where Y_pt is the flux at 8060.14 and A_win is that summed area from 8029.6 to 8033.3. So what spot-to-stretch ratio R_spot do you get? 0.250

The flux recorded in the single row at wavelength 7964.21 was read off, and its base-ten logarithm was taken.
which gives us 0.324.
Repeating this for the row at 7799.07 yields 0.348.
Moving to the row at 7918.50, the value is 0.344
